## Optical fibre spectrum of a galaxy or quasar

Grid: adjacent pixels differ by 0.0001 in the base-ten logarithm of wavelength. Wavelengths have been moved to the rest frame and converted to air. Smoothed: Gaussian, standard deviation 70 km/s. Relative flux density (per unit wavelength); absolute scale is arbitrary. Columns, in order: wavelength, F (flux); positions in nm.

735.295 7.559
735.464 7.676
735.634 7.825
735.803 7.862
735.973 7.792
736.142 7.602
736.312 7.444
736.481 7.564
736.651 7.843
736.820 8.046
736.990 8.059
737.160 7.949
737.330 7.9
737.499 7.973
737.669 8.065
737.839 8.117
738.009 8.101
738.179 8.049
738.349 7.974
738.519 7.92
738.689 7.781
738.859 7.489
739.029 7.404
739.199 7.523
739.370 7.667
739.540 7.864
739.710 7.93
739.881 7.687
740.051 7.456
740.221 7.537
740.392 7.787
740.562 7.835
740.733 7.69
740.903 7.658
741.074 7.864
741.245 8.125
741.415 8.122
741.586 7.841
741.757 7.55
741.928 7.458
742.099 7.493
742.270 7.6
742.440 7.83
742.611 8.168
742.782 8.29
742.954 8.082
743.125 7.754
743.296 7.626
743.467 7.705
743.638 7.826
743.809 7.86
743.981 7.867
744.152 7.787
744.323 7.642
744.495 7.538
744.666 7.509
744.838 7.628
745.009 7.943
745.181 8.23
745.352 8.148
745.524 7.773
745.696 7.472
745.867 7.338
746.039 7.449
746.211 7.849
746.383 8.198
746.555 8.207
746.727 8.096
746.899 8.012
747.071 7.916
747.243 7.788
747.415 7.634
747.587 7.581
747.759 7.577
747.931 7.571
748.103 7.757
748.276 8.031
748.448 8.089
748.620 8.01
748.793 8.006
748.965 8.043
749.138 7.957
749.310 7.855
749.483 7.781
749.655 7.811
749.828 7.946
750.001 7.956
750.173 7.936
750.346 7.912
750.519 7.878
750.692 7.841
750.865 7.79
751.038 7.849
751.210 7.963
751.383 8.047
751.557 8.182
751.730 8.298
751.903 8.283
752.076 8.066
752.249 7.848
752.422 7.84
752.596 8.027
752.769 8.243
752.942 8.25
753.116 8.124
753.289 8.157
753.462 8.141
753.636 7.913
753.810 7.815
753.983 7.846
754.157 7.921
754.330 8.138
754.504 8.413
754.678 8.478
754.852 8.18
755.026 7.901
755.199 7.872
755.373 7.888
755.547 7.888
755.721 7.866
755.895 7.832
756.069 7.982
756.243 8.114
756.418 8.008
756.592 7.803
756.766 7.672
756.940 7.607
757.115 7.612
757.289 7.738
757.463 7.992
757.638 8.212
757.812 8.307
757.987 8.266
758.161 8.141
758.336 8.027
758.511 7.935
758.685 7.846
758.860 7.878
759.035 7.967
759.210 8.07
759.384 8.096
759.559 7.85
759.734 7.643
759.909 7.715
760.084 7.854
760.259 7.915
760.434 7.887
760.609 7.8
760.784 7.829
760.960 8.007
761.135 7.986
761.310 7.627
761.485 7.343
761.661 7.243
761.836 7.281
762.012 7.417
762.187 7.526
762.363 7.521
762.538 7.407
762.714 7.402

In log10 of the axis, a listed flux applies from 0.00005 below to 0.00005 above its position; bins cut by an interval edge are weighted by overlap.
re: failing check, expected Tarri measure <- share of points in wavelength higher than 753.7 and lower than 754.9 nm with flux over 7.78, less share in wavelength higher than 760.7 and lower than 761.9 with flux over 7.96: 0.7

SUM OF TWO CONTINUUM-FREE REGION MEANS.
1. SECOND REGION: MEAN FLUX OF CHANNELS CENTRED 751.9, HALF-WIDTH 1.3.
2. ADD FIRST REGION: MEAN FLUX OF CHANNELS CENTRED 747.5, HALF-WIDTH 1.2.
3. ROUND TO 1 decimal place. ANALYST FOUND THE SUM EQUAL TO 15.9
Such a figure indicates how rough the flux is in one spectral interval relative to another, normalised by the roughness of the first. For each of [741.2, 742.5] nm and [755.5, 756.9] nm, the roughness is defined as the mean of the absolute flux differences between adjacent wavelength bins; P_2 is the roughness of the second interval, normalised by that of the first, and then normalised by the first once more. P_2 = 5.1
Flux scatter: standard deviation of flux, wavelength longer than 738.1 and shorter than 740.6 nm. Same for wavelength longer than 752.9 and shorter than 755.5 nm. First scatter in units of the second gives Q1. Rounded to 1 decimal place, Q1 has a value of 1.0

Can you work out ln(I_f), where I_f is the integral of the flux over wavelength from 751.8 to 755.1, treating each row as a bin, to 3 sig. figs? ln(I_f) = 3.28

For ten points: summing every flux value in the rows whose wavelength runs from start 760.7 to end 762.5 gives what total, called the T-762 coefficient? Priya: 75.8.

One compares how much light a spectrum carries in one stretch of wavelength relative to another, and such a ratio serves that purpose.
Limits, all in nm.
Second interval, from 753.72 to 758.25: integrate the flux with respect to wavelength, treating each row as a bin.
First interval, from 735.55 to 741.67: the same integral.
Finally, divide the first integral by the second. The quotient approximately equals 1.3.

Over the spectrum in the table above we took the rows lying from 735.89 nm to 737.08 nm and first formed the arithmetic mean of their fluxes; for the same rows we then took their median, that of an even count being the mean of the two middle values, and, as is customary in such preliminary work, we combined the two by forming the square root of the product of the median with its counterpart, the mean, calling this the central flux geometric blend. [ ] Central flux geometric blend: 7.78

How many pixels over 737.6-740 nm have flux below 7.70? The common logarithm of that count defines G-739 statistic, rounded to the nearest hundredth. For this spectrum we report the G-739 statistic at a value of 0.70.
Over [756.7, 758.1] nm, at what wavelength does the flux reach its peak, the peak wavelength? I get 757.812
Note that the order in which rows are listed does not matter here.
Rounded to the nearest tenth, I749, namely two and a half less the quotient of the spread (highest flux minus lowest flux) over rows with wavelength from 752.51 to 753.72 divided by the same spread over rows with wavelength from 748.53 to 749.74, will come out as 1.2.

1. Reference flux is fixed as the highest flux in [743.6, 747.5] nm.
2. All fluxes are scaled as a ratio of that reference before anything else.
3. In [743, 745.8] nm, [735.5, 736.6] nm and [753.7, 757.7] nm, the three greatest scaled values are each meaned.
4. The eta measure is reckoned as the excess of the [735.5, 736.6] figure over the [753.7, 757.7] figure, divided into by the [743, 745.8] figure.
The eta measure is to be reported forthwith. -0.067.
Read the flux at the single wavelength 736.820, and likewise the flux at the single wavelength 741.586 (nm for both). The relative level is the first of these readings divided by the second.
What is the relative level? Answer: 1.03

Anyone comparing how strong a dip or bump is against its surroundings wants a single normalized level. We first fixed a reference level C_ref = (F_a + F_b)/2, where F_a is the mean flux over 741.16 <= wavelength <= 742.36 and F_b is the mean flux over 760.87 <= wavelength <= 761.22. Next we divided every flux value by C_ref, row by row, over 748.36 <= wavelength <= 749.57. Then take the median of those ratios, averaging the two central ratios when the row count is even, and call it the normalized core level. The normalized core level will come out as 1.02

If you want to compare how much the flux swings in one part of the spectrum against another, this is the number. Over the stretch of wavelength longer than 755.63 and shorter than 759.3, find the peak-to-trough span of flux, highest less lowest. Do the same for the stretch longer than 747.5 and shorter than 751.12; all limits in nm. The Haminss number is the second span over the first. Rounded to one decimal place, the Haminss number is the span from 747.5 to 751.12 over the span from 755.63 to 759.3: 0.7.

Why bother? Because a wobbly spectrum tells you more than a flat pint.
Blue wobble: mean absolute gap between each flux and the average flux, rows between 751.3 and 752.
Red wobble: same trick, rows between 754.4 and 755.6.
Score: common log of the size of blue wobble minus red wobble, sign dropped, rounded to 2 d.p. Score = -0.85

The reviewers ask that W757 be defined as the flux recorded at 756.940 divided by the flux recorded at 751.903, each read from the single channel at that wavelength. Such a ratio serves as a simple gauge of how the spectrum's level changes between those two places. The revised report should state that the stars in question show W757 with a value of 0.92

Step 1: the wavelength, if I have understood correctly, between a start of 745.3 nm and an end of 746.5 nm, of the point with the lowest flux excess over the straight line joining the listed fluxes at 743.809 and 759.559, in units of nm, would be 745.867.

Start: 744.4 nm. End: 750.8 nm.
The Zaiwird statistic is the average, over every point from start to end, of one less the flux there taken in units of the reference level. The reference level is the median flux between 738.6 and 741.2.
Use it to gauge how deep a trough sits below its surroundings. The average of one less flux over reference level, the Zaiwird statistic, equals -0.021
